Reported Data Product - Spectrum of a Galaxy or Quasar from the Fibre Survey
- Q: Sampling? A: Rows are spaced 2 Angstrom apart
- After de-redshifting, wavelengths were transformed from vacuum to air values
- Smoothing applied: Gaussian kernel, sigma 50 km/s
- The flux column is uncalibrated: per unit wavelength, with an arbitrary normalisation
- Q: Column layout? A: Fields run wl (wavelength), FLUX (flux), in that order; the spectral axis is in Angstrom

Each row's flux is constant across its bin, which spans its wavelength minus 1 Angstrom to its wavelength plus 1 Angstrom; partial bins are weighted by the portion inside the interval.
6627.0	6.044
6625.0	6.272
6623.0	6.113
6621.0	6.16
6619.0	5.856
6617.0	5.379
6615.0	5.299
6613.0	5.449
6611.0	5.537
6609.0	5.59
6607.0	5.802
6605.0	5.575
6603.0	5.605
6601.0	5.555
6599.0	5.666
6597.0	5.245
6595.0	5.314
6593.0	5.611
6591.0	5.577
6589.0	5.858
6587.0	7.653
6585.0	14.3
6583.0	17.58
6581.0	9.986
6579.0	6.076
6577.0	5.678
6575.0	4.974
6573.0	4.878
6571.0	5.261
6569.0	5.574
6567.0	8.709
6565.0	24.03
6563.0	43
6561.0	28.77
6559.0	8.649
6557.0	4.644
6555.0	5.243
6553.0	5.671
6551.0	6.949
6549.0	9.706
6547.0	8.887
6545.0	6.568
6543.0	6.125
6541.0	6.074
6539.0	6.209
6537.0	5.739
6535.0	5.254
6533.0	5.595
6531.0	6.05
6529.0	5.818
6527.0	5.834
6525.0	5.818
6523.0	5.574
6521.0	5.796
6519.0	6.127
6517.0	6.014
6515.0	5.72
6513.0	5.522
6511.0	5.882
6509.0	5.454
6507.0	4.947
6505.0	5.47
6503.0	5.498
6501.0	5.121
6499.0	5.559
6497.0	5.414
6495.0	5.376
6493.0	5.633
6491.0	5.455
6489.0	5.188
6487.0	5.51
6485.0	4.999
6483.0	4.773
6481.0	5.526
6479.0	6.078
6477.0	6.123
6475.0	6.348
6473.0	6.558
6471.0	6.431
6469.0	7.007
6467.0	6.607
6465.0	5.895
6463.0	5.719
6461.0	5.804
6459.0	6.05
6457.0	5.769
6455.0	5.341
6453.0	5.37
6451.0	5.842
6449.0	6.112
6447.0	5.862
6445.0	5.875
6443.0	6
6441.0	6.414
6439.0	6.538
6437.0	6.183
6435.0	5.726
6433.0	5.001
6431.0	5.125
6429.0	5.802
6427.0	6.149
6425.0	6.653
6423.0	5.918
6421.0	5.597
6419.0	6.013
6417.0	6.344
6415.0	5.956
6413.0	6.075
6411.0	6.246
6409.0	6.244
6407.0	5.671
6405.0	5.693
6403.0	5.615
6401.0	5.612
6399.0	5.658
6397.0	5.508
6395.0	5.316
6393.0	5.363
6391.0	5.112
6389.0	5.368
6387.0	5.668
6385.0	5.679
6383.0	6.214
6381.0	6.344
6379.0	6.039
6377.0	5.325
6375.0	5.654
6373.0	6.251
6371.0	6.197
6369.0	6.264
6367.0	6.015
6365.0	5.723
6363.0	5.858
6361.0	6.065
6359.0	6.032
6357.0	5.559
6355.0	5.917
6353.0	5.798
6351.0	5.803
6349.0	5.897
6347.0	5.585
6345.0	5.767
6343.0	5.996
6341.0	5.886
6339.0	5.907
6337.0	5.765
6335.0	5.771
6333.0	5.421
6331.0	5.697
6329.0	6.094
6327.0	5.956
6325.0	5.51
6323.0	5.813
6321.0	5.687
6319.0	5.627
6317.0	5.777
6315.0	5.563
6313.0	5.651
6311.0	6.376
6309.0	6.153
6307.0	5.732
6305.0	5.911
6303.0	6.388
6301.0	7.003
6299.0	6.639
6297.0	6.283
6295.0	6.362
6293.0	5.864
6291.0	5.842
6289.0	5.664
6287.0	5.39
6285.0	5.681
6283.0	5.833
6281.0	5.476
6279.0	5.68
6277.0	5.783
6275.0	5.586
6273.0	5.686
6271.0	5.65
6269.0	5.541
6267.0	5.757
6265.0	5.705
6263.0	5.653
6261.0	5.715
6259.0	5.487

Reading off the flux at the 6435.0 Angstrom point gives 5.726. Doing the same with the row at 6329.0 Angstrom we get 6.094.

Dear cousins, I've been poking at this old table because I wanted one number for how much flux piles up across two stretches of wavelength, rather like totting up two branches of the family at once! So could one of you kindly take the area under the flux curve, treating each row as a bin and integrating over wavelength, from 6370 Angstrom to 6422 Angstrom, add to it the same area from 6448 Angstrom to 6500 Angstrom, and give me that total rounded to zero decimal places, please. 602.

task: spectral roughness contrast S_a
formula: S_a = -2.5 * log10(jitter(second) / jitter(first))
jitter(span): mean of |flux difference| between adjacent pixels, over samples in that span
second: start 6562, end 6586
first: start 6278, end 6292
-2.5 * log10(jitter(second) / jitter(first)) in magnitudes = -3.3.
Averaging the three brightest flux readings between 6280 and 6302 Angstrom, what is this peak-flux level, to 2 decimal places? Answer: 6.67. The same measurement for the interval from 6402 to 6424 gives 6.28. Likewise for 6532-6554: 8.51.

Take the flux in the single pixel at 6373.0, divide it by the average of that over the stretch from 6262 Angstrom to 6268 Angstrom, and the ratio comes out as 1.10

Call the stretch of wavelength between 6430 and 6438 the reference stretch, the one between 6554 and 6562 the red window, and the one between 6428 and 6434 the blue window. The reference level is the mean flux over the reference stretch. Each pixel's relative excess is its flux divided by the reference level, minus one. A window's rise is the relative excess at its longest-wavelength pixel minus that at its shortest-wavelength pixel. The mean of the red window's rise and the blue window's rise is 2.06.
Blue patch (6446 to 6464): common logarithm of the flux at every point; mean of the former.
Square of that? 0.58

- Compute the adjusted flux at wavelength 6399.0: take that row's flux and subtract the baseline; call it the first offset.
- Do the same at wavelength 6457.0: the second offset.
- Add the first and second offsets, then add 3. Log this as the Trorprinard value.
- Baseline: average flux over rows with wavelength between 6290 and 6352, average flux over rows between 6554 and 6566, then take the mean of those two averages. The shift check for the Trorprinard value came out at -10.6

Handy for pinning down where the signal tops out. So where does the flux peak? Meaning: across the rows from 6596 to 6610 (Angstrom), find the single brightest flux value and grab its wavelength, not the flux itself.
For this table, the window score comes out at 6607.0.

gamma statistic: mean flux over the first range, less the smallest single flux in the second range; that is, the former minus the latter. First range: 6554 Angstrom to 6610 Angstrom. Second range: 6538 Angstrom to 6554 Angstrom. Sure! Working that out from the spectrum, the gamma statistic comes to 3.8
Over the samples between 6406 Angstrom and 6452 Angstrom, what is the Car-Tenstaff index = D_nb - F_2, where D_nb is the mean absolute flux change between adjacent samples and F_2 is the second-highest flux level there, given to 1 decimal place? -6.2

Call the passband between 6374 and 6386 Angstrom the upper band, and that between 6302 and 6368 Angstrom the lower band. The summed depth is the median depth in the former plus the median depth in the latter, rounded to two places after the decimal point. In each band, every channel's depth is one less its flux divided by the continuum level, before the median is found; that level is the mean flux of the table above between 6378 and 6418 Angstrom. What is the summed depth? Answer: -0.02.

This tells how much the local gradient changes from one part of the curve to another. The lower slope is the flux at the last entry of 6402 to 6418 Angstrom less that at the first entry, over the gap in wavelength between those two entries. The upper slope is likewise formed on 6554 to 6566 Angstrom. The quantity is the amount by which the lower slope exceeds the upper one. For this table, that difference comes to -1.83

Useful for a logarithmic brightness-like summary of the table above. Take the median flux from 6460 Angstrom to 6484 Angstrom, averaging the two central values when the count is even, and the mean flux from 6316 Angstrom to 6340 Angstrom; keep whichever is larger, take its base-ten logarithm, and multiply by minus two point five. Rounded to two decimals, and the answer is -1.96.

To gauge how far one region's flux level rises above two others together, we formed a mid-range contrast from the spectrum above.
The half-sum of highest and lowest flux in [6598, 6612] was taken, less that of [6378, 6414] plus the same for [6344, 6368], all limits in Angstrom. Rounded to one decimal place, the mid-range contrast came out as -5.9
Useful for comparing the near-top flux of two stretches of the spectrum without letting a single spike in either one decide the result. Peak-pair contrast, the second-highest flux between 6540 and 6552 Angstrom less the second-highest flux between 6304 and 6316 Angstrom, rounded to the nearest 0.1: 2.7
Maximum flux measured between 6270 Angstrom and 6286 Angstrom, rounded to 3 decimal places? 5.833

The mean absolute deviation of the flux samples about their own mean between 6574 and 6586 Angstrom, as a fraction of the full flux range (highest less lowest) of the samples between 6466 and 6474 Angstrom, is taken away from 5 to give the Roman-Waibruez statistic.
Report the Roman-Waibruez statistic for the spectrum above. -2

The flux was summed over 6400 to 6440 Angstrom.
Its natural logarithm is 4.77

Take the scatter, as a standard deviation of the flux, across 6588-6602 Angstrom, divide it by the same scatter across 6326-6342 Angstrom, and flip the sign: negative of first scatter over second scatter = -1.0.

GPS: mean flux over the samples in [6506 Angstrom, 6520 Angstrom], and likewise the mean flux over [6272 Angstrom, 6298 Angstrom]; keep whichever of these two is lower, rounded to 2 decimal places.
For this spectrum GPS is 5.67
